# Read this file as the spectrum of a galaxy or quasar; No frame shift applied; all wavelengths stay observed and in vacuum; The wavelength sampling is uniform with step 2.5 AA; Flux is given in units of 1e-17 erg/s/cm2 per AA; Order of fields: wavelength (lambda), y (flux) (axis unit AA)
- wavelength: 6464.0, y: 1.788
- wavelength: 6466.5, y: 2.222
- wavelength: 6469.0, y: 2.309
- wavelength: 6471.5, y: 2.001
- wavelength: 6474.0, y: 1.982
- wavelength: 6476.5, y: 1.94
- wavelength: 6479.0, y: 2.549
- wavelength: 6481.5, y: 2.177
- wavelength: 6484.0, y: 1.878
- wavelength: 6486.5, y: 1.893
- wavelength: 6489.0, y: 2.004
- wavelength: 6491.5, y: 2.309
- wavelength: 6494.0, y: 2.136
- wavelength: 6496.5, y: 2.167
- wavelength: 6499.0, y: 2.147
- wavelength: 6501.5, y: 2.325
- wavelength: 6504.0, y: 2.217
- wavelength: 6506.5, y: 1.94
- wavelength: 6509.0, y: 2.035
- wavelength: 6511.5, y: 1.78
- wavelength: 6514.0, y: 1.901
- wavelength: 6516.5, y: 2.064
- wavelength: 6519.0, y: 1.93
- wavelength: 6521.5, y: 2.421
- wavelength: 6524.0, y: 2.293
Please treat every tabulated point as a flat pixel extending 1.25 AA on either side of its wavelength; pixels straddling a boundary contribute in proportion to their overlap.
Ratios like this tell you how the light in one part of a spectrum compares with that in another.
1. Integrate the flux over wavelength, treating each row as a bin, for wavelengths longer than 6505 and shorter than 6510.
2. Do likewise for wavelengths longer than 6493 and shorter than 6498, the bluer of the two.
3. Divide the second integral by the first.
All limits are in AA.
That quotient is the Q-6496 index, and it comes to 1.08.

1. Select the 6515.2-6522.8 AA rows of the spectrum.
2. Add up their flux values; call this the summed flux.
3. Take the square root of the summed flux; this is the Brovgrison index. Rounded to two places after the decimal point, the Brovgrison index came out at 2.53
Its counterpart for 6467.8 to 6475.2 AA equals 2.51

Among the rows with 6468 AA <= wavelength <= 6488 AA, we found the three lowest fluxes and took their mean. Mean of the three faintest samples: 1.90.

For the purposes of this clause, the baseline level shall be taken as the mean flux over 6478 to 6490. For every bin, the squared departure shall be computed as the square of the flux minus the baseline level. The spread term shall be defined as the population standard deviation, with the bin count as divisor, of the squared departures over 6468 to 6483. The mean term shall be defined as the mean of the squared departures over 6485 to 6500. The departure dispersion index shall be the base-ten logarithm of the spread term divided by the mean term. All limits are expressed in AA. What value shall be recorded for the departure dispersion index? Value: 0.6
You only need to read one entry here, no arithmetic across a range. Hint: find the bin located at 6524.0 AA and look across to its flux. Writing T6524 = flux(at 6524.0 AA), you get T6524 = 2.293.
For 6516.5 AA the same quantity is 2.064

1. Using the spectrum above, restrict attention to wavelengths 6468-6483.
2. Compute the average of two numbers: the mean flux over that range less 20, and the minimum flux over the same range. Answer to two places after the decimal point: -7.95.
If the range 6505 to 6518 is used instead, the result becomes -8.14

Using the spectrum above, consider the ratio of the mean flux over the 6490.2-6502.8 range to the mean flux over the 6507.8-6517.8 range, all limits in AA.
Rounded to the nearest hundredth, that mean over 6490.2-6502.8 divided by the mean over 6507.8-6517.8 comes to 1.14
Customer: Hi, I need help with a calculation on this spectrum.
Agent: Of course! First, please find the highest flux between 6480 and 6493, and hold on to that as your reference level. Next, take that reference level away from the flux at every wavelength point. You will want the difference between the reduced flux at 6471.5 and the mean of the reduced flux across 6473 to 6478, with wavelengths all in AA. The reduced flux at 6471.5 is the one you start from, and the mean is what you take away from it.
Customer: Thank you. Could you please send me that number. 0.0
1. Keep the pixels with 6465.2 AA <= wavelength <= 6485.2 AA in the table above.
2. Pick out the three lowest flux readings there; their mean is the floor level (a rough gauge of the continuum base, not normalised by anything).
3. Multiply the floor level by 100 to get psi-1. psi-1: 193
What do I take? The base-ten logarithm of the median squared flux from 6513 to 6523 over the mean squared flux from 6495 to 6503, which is -0.09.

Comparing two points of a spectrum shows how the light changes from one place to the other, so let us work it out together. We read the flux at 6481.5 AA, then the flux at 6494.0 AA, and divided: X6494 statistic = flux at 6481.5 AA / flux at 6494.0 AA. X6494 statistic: 1.02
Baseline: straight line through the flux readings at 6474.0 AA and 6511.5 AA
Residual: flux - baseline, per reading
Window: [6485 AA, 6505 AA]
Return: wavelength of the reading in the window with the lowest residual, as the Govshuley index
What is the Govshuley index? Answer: 6486.5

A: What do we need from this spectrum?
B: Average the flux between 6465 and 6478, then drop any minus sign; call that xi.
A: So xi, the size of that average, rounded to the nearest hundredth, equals 2.09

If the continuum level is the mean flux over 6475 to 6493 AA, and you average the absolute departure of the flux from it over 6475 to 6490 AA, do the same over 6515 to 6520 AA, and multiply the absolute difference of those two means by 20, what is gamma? 1.9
